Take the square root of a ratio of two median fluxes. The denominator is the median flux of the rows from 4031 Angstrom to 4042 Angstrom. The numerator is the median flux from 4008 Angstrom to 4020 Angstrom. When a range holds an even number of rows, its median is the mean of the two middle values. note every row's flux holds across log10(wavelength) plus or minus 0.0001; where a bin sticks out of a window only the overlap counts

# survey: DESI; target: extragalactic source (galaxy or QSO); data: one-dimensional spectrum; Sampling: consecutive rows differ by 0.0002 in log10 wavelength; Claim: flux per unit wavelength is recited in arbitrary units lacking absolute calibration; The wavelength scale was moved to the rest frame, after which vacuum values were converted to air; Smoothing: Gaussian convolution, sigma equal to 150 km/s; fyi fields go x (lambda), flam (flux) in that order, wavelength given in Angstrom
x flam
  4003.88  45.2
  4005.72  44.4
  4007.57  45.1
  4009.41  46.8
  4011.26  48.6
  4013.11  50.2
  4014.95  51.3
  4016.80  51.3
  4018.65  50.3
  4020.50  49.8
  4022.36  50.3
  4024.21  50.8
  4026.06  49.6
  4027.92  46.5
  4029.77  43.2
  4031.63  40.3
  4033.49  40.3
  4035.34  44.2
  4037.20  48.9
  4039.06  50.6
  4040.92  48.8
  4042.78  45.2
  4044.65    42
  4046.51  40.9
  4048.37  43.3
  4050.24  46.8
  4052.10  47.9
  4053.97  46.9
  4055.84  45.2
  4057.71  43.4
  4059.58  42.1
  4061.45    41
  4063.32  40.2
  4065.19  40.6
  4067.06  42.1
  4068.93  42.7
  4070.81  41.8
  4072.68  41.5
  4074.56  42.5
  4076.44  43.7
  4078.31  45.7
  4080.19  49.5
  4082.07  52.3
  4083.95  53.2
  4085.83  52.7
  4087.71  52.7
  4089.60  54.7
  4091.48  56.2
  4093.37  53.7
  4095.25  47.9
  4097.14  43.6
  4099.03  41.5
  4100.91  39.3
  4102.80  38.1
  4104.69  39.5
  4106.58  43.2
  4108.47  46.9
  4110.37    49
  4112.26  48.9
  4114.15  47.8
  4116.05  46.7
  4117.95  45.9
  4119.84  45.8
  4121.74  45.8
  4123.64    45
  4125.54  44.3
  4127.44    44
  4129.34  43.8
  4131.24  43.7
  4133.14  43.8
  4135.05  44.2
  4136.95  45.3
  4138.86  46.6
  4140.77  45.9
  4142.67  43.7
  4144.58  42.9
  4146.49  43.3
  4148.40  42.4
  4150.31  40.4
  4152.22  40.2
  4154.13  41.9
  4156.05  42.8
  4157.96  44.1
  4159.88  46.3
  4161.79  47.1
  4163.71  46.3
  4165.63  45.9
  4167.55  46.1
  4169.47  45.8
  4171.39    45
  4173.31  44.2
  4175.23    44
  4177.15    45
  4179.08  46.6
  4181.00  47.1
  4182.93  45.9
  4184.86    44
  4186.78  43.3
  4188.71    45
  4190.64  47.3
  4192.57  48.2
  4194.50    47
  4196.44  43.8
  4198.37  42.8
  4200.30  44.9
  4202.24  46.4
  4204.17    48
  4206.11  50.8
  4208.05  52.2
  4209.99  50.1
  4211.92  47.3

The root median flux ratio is 1.04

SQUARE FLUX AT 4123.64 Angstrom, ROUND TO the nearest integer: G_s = 2025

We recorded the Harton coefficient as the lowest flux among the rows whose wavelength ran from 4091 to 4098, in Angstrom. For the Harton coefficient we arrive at 43.6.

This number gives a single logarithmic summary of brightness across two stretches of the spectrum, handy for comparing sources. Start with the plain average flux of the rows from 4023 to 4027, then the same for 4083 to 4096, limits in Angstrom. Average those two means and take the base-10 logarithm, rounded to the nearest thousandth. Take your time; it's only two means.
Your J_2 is 1.713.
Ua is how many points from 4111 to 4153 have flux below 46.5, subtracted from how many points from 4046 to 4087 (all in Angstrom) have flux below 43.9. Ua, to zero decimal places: -5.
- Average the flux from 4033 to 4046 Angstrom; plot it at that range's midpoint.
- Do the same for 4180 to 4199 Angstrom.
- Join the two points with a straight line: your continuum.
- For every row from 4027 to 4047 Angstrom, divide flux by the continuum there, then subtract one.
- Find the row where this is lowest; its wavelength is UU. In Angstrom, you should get 4031.63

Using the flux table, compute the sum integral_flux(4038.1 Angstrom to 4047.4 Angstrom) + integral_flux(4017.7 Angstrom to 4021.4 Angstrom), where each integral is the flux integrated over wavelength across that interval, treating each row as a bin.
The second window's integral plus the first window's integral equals 609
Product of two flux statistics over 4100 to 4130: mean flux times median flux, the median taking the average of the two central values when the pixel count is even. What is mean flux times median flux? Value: 2026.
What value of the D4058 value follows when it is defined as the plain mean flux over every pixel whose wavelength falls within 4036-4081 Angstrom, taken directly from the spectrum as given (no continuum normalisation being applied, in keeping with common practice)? 44.3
